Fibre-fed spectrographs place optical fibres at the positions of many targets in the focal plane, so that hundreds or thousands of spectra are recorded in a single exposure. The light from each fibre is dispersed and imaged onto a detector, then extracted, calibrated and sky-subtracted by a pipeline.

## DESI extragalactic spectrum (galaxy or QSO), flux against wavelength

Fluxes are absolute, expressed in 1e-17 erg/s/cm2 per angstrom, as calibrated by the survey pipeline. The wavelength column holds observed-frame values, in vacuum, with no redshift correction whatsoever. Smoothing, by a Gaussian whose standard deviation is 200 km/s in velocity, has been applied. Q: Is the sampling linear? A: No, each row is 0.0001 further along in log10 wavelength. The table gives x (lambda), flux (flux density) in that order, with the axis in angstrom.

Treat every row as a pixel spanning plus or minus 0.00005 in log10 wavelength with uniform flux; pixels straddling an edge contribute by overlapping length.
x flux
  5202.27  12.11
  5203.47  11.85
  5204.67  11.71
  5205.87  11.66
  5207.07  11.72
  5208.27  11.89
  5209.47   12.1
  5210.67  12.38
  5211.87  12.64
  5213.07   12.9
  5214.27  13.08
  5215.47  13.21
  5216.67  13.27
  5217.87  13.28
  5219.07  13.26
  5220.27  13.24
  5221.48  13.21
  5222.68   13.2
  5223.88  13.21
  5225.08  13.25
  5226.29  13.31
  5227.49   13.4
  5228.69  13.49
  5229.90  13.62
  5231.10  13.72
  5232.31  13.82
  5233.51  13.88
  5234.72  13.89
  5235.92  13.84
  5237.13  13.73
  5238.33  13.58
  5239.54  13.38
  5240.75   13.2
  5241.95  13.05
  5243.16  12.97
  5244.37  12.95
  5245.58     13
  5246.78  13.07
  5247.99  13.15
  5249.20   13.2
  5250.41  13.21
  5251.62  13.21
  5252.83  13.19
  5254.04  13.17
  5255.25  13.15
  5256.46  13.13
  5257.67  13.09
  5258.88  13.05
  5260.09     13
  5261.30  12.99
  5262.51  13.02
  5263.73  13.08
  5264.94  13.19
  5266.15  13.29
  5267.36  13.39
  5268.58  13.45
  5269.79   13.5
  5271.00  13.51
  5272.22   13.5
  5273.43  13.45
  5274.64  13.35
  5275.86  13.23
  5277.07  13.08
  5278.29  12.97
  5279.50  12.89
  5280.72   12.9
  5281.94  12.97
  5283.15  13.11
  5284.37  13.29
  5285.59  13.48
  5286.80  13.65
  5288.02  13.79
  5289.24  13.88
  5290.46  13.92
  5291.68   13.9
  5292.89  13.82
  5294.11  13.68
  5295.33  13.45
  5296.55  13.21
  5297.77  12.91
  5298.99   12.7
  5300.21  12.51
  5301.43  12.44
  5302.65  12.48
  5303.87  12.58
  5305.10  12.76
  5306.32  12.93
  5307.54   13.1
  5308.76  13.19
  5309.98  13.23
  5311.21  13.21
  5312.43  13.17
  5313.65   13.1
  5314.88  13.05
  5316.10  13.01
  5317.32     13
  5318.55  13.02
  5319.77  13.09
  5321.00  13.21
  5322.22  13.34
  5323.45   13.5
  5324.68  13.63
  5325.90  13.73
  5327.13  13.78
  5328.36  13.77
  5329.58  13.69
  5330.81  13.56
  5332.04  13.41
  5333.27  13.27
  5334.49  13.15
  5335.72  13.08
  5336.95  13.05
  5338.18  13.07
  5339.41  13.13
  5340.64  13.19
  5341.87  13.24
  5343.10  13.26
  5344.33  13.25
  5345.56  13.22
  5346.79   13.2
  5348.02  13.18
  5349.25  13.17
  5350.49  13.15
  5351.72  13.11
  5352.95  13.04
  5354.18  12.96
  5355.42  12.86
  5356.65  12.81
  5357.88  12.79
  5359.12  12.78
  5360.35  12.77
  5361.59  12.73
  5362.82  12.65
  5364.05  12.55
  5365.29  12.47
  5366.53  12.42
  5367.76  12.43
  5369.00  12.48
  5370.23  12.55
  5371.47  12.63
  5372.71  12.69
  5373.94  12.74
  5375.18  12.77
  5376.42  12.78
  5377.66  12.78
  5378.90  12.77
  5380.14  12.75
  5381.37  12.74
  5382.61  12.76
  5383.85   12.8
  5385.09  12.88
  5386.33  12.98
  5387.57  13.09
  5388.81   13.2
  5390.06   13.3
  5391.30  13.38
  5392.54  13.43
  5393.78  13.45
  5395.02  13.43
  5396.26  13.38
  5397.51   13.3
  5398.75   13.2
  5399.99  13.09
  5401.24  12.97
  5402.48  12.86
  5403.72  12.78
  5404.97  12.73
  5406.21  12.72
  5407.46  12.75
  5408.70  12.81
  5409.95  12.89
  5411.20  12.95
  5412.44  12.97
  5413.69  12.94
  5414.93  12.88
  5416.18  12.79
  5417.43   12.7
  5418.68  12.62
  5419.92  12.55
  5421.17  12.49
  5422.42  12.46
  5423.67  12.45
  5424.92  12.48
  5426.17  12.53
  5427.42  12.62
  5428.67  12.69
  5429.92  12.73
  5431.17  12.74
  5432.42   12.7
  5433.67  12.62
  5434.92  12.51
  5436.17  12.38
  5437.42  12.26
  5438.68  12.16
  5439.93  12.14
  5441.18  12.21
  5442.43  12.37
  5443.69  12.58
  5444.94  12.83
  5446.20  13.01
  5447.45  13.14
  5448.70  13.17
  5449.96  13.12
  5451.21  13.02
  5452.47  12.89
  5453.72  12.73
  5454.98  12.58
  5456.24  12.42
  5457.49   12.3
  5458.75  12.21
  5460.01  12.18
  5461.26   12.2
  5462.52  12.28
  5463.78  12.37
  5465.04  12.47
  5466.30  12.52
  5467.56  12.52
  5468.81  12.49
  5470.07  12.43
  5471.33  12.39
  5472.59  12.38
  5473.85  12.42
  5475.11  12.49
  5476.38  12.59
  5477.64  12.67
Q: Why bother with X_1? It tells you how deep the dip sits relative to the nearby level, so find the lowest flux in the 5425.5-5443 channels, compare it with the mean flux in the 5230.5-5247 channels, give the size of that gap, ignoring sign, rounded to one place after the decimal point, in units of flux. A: 1.3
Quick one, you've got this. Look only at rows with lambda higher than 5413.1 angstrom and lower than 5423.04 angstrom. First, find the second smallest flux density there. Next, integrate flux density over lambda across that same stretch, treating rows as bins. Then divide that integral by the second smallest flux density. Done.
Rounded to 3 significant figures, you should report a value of 10.1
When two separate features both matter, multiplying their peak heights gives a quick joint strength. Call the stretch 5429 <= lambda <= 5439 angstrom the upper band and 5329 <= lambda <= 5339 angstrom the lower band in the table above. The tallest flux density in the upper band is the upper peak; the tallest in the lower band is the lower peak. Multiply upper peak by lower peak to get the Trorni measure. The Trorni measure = 174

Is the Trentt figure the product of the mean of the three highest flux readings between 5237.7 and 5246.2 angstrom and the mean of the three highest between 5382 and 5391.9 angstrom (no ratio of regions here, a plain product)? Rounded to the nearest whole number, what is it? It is 178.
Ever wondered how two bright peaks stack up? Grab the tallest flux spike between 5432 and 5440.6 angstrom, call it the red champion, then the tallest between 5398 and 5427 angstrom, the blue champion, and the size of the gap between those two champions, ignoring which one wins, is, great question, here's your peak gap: 0.50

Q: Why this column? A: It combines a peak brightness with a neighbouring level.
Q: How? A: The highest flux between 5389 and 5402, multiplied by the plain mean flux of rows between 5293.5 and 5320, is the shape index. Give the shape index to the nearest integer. 175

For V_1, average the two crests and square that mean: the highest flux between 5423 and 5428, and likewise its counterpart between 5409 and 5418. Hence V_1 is 164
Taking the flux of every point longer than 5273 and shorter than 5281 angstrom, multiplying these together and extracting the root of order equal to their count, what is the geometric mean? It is 13.1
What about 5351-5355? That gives 13.0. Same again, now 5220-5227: 13.2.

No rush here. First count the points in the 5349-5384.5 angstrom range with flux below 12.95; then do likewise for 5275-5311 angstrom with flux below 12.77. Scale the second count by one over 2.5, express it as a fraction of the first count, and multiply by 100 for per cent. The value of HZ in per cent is 10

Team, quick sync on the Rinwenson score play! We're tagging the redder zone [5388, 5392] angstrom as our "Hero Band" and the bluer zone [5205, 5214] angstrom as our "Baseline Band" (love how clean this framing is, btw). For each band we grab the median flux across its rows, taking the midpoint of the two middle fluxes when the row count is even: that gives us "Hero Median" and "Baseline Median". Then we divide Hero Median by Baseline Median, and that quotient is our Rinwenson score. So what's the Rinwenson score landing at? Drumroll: 1.10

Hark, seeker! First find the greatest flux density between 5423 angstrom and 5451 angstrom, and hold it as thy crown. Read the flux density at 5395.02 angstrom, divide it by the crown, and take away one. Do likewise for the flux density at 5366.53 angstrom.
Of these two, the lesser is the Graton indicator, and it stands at -0.057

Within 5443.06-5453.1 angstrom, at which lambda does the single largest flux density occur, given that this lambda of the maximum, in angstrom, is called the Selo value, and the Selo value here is 5448.70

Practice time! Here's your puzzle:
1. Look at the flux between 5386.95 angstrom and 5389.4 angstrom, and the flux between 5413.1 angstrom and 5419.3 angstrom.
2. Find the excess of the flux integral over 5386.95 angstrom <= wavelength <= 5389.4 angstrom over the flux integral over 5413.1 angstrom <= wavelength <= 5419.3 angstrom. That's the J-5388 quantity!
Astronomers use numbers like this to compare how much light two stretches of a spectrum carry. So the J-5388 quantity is -47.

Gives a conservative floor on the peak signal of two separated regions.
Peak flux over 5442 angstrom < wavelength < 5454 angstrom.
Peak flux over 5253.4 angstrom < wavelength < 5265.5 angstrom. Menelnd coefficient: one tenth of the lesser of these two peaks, 1.32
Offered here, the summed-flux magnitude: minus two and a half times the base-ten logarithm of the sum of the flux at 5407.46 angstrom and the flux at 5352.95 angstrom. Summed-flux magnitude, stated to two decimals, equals -3.53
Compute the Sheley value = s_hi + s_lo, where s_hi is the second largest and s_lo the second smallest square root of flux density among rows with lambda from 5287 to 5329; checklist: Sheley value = 7.26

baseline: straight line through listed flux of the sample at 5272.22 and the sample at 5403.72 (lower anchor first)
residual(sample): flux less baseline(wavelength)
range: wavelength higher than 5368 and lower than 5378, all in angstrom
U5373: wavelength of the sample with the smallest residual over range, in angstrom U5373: 5369.00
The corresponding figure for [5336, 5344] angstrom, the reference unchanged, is 5336.95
